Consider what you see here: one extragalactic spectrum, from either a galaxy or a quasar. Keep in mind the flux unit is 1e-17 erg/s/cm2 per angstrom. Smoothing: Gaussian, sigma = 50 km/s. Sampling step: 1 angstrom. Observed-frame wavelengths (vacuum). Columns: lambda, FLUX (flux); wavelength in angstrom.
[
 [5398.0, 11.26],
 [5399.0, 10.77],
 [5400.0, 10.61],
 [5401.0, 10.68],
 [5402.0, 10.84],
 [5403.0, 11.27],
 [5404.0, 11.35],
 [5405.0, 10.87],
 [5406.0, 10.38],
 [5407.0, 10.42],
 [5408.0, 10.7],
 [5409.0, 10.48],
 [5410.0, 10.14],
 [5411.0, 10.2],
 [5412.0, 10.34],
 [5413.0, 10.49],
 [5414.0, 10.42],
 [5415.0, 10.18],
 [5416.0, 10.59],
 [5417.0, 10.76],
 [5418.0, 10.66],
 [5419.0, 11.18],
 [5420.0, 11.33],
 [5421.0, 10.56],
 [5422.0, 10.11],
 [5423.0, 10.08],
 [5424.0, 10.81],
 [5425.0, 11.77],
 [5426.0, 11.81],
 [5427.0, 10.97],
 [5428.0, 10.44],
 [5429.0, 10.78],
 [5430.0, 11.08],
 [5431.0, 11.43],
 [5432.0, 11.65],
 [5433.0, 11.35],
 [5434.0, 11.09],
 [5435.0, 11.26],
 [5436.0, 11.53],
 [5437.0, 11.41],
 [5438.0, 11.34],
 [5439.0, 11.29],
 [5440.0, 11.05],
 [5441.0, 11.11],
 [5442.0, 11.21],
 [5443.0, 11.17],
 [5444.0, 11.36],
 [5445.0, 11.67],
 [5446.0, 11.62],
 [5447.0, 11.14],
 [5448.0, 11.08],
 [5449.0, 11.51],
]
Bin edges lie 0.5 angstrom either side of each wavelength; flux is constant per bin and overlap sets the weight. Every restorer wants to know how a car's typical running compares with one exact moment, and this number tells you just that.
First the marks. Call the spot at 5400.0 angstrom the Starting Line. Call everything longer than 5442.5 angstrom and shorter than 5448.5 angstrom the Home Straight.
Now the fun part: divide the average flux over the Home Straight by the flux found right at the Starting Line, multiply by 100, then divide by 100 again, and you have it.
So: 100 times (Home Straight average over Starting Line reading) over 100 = 1.07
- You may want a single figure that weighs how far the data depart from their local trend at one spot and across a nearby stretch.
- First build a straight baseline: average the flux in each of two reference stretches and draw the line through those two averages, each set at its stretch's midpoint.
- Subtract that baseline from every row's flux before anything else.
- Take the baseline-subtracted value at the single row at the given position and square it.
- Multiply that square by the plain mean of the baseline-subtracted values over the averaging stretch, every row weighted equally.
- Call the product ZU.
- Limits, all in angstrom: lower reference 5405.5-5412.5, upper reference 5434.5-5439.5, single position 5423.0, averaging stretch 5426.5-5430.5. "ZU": -0.157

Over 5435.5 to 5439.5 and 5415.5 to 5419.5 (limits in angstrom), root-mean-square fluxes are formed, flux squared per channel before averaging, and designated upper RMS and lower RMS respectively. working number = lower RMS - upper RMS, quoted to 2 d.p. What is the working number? -0.59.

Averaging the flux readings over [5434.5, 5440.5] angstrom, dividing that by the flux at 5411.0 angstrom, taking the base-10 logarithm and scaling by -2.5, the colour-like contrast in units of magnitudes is -0.11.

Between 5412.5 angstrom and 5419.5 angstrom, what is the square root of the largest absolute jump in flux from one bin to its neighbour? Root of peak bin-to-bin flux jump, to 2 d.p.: 0.72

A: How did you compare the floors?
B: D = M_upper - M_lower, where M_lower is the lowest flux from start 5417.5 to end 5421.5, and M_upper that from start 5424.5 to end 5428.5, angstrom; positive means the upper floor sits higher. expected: -0.1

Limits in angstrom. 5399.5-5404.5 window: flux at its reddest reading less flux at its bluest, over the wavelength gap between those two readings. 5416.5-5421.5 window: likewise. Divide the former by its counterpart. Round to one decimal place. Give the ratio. -3.7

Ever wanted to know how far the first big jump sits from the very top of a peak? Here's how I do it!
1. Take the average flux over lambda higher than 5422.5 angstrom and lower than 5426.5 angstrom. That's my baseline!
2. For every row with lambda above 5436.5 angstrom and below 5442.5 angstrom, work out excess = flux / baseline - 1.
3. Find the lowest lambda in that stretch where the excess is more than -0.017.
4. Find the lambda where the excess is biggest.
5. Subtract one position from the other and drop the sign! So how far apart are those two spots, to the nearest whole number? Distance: 0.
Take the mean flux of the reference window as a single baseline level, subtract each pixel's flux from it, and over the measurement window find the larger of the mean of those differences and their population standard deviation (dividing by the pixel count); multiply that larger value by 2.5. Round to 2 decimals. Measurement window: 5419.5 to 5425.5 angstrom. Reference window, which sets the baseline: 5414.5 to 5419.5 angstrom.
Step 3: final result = 1.54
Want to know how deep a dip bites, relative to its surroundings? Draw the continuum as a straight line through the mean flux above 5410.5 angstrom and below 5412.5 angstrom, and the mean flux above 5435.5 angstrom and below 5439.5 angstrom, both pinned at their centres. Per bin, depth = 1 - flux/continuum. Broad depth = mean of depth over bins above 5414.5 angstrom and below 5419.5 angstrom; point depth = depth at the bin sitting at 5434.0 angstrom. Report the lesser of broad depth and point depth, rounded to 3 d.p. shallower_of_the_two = -0.016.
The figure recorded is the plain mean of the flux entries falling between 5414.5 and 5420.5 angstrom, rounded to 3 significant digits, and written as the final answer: 10.8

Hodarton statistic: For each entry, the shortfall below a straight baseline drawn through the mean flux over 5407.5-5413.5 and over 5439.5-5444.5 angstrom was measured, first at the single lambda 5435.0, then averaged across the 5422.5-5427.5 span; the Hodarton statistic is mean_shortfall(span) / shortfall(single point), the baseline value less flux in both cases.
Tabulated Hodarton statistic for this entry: 1.3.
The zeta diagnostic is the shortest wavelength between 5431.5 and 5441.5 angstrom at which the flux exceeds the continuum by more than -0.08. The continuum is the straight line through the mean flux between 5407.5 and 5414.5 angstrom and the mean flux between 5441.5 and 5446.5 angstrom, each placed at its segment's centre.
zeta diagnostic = 5432.0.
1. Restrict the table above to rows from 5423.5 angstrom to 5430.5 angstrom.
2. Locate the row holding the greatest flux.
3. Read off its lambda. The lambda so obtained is 5426.0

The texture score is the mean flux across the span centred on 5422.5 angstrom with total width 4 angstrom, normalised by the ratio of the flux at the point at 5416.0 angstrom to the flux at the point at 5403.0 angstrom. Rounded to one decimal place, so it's 11.1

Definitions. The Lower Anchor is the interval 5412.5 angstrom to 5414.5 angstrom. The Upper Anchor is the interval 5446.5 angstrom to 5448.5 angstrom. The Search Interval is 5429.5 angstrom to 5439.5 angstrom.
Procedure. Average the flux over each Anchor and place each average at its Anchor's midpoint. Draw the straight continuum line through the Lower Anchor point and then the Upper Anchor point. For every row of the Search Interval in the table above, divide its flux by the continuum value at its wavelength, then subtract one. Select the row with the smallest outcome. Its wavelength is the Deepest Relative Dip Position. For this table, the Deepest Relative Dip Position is 5434.0 angstrom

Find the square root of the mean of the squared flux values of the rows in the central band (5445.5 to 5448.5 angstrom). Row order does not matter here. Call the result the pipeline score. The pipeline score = 11.3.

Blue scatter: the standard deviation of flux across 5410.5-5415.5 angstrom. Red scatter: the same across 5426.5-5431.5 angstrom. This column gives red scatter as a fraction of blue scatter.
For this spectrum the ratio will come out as 2.7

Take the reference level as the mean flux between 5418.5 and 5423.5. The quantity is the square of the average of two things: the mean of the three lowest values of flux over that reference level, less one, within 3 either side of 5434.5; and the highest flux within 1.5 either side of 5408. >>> 28.92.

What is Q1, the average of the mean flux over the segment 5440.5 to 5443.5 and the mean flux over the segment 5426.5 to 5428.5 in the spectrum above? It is 10.9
